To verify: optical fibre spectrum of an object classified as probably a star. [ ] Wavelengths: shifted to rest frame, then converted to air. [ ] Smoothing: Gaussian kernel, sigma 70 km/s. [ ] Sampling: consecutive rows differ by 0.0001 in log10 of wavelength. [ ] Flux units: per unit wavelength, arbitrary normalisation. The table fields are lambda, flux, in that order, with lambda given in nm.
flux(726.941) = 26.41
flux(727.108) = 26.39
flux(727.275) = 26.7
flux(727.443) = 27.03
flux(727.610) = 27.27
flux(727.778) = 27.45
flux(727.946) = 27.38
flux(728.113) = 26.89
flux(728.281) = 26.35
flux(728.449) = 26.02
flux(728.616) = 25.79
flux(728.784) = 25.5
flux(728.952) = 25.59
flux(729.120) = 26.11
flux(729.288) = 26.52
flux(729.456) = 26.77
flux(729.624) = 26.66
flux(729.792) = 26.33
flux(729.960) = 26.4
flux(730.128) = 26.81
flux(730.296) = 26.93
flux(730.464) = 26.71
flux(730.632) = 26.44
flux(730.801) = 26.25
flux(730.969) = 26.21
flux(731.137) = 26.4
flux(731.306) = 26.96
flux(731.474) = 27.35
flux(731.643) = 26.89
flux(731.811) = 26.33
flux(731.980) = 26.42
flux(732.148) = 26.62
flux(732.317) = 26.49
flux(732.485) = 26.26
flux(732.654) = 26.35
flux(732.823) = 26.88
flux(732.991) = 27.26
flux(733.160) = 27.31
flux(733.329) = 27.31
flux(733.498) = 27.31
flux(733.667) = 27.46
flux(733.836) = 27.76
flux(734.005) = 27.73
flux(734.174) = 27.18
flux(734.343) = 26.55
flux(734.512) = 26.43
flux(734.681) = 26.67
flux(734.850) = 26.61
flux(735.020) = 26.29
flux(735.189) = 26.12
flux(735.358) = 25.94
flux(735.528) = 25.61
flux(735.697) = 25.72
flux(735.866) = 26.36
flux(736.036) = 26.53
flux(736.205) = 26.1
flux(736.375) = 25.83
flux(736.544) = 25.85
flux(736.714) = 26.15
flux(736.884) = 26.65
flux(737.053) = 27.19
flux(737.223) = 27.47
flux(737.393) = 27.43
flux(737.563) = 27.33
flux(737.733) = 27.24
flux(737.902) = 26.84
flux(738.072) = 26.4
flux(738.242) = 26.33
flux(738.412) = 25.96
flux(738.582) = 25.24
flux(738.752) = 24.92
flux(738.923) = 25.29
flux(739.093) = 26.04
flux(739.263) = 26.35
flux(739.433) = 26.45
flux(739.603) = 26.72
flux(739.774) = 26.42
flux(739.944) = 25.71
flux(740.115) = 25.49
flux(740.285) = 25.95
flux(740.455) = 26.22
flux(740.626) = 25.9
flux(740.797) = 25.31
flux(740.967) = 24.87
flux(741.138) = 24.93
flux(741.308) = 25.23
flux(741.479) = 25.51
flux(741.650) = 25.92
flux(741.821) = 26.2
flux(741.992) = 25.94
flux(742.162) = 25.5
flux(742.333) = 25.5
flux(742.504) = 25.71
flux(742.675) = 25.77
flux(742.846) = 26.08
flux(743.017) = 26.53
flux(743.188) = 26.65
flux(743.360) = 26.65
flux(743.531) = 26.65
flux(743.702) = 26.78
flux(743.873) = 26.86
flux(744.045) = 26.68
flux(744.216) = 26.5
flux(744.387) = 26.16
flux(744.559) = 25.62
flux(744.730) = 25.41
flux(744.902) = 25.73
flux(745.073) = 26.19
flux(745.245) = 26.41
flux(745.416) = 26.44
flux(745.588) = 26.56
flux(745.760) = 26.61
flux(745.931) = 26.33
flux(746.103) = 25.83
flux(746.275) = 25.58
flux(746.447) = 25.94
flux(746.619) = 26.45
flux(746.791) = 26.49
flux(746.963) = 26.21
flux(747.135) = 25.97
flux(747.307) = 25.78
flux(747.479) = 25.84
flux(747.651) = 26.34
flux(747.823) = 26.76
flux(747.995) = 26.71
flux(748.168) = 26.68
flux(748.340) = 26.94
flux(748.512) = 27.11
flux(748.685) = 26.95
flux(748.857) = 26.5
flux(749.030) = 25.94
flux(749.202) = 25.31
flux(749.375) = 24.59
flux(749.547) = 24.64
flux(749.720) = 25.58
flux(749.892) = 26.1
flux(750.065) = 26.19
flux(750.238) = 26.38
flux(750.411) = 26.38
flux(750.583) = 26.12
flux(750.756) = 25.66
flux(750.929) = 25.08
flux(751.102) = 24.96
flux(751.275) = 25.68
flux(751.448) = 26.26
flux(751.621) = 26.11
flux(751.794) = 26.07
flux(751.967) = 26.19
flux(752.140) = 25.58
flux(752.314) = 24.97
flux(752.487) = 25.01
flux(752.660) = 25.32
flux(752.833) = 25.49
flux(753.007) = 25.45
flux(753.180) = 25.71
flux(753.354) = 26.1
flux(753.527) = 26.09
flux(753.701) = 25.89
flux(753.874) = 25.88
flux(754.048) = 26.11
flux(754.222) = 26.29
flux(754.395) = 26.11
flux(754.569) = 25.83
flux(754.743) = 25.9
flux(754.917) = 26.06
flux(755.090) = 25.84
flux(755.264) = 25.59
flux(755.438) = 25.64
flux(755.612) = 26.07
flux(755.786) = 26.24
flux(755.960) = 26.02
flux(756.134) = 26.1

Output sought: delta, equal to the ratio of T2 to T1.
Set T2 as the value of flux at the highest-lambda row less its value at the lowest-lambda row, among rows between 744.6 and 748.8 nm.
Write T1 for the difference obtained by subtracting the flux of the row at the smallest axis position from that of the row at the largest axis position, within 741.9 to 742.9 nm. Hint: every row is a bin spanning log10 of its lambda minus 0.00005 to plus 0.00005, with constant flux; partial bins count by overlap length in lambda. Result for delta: 11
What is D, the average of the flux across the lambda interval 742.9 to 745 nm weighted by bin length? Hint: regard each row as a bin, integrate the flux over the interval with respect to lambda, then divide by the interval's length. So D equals 26.3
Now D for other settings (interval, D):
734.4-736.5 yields 26.2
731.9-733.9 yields 27.0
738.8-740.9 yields 26.0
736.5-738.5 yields 26.8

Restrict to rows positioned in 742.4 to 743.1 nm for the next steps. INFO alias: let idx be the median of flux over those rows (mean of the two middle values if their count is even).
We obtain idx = 25.9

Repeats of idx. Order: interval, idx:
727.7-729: 26.2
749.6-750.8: 26.1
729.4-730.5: 26.7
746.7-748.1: 26.3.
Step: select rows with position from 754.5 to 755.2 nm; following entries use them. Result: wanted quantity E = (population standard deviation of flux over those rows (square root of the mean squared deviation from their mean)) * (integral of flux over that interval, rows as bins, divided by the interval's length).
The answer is 2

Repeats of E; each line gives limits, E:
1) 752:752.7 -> 6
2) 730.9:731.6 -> 12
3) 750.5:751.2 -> 12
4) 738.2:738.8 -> 14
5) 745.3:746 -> 3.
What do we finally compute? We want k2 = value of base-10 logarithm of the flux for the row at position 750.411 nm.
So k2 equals 1.42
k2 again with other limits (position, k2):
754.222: 1.42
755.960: 1.42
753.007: 1.41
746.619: 1.42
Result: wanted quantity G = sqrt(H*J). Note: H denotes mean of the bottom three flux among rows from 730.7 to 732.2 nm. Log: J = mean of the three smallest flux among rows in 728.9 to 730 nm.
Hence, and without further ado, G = 26.14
